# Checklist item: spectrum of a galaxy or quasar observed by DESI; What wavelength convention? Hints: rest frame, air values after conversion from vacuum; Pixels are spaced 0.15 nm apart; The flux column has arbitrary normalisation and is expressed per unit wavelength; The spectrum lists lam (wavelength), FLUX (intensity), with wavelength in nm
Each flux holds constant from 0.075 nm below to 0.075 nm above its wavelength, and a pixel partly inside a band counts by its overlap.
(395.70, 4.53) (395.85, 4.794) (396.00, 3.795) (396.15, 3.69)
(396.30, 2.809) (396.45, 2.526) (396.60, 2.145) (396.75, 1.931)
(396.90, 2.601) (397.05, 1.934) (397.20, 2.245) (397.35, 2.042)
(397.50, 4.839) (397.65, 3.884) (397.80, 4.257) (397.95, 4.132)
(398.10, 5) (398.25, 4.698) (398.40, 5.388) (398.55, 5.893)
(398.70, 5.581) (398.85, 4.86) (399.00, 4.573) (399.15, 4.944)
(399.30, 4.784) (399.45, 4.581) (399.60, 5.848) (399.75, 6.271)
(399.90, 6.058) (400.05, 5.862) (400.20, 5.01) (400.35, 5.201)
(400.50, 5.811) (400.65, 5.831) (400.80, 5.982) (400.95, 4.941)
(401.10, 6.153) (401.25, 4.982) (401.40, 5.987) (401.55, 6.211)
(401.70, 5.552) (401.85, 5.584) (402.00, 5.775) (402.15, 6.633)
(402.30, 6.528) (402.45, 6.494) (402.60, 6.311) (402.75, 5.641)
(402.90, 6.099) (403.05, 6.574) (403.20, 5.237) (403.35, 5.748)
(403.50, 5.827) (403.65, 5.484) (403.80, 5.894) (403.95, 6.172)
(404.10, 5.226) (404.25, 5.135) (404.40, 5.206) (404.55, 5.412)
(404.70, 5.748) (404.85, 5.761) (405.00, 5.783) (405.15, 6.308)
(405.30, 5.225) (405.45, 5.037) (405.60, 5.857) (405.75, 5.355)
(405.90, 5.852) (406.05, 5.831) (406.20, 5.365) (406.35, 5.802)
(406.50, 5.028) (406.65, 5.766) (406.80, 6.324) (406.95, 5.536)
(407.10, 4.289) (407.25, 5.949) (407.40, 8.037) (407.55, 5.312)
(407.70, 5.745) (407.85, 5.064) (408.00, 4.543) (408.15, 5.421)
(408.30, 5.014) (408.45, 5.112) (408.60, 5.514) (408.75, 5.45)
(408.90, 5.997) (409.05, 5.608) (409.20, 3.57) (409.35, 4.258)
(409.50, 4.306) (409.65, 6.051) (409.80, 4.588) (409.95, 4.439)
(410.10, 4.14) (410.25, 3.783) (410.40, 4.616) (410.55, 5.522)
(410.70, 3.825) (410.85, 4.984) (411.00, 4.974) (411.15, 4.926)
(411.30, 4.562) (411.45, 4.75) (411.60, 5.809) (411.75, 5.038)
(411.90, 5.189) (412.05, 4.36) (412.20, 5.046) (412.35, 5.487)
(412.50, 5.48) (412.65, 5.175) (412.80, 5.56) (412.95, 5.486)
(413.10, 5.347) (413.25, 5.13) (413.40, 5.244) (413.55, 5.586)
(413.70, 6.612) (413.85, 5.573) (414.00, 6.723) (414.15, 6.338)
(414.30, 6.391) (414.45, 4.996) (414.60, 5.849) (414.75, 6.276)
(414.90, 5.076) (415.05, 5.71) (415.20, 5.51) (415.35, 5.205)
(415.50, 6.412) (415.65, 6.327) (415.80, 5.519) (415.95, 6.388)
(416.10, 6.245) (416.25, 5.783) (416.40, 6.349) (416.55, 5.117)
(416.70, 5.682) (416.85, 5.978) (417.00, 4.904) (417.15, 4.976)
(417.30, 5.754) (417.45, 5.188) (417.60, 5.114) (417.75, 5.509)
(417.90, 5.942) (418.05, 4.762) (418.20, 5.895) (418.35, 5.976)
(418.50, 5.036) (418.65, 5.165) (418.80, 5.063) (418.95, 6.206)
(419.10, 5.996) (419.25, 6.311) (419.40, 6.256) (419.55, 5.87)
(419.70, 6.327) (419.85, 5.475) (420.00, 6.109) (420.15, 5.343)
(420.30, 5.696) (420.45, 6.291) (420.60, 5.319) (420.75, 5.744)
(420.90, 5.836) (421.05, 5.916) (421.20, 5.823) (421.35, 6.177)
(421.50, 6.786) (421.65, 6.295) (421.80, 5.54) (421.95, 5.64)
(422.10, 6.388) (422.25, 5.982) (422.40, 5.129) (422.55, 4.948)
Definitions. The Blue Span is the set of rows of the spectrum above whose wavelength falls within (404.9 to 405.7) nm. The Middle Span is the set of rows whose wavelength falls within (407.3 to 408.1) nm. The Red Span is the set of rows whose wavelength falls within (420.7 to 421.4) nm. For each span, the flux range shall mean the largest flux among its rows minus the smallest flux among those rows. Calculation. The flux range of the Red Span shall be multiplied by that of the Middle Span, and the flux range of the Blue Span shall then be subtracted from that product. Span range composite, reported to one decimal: 0.2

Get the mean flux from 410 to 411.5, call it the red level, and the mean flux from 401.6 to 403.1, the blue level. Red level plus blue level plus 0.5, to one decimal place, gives 11.2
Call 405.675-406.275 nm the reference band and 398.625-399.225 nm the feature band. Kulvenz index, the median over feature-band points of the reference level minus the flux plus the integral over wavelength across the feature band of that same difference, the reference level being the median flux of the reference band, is 1.1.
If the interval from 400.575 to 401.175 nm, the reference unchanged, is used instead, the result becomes -0.4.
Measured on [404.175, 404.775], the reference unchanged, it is 0.4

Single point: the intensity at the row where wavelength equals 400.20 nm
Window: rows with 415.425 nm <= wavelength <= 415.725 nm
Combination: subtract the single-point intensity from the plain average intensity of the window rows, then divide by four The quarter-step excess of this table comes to 0.34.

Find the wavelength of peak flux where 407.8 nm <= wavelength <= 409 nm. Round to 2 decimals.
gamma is 408.90 nm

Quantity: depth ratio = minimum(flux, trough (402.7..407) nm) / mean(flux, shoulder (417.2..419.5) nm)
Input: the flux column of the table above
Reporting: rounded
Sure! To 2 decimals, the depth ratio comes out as 0.90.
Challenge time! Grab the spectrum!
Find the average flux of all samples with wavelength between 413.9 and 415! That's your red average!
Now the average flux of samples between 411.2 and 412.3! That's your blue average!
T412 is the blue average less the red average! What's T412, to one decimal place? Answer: -1.0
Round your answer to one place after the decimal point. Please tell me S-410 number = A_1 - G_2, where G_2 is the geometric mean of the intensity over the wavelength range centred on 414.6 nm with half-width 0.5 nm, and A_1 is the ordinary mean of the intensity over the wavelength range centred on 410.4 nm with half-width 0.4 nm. -1.4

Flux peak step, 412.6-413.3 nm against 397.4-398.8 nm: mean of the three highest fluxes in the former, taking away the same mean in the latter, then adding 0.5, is 0.3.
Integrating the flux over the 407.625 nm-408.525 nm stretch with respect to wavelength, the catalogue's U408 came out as 4.6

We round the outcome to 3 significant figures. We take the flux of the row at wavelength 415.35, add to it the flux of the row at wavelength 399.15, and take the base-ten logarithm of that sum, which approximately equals 1.01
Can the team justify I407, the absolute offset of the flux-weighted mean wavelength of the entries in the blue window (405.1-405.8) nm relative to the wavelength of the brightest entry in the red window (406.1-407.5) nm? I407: 1.96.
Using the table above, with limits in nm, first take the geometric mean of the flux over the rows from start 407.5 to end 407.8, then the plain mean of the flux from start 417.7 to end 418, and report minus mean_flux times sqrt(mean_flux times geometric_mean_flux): -32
